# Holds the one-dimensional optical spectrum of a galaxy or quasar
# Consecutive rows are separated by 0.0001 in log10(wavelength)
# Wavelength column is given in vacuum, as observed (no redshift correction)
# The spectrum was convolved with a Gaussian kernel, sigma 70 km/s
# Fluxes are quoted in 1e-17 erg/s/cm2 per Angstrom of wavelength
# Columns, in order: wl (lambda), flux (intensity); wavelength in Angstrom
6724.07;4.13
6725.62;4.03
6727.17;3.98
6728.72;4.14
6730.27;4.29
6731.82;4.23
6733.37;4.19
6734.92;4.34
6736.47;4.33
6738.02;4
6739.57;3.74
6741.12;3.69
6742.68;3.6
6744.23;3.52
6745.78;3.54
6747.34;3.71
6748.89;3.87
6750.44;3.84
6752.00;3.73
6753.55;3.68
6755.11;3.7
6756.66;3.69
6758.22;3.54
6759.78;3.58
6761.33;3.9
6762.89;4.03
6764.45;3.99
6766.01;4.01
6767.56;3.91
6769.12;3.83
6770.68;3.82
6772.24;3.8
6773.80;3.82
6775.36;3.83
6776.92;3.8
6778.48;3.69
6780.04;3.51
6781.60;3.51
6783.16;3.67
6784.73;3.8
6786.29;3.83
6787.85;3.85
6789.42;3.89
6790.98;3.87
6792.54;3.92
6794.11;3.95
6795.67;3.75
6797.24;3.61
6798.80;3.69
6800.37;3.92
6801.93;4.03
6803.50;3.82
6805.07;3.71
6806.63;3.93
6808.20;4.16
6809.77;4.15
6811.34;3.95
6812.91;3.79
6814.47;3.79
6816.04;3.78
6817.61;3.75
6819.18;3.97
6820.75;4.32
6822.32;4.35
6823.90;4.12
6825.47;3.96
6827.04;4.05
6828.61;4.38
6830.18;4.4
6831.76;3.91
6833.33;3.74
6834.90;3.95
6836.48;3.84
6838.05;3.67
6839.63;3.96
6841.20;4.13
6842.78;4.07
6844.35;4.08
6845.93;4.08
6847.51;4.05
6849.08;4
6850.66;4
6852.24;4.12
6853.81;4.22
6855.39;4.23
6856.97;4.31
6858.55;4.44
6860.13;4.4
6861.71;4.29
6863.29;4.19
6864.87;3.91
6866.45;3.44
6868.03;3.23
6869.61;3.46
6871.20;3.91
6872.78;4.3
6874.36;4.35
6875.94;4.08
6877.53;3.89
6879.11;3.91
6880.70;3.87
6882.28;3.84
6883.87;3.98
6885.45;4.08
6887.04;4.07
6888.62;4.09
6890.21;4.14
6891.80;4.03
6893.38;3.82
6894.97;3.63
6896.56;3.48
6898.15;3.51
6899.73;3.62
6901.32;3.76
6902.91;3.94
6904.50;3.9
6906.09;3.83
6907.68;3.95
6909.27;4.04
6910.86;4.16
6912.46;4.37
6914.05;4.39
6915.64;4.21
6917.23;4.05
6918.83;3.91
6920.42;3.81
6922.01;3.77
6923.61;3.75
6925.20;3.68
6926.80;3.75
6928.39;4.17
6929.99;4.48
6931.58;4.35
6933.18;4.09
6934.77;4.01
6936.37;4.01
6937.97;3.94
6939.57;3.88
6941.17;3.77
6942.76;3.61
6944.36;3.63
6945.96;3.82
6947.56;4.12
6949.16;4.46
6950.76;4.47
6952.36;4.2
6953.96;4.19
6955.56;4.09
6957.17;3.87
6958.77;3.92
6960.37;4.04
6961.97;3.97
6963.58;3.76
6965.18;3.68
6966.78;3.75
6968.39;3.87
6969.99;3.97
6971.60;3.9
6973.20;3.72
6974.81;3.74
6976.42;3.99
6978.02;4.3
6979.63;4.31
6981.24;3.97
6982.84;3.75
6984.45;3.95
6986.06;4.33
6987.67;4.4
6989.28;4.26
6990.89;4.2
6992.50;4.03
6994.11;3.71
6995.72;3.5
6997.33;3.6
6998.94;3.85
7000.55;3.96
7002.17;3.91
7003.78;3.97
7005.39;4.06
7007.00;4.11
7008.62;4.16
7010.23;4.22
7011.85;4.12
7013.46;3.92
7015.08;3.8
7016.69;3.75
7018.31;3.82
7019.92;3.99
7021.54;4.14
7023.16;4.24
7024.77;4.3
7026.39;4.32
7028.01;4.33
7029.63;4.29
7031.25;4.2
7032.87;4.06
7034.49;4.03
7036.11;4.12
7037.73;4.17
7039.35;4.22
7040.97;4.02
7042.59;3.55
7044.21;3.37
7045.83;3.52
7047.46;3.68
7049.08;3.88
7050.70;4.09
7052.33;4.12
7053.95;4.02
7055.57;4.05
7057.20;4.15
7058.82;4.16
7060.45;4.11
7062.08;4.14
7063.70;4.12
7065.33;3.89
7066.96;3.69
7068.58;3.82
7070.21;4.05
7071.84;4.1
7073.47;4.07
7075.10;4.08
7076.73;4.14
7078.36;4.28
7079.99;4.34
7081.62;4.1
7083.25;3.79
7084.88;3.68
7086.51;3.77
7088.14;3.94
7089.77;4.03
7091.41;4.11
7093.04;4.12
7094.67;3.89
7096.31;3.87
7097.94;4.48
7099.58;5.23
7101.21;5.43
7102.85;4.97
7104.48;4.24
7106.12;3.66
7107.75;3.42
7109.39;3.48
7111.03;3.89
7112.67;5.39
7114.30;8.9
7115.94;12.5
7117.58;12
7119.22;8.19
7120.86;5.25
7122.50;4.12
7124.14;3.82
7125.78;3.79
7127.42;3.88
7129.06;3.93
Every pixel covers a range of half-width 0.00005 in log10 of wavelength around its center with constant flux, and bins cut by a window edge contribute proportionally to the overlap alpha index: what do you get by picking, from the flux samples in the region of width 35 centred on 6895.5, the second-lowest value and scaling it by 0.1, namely 0.35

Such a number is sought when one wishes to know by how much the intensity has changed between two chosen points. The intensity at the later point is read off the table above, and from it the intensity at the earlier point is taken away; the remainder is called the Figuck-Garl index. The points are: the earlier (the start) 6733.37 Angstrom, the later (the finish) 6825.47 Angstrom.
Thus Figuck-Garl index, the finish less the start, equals -0.23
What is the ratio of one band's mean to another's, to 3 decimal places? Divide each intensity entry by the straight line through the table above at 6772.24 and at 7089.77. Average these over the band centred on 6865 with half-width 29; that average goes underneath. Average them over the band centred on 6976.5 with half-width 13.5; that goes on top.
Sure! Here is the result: 0.971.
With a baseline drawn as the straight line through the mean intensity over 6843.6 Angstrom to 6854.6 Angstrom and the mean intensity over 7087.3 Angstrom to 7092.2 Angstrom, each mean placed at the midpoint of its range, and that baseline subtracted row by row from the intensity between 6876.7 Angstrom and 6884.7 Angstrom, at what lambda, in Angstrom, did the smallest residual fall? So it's 6882.28 Angstrom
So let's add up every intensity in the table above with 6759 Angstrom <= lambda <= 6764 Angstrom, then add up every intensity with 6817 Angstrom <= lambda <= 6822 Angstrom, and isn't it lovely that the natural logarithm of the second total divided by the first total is 0.05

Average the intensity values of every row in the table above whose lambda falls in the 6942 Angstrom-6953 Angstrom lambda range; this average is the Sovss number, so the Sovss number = 4.0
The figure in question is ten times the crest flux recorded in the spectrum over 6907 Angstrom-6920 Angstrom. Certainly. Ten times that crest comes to 43.9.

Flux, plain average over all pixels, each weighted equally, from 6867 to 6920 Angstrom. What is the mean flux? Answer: 3.93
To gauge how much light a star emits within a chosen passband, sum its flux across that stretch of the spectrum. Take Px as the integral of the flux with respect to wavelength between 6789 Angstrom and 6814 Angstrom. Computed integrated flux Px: 97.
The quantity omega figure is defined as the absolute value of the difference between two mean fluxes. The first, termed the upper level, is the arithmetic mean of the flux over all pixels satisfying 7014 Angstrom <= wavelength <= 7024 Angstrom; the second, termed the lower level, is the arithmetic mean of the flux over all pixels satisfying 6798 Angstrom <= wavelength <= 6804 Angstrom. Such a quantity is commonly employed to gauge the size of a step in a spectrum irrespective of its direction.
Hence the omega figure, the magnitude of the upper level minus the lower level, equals 0.09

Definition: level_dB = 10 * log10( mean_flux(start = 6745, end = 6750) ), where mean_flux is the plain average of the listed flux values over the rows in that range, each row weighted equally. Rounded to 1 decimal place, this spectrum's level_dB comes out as 5.7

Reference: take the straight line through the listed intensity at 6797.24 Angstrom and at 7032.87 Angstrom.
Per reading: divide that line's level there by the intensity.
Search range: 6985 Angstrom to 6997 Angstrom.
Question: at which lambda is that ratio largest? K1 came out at 6995.72 Angstrom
